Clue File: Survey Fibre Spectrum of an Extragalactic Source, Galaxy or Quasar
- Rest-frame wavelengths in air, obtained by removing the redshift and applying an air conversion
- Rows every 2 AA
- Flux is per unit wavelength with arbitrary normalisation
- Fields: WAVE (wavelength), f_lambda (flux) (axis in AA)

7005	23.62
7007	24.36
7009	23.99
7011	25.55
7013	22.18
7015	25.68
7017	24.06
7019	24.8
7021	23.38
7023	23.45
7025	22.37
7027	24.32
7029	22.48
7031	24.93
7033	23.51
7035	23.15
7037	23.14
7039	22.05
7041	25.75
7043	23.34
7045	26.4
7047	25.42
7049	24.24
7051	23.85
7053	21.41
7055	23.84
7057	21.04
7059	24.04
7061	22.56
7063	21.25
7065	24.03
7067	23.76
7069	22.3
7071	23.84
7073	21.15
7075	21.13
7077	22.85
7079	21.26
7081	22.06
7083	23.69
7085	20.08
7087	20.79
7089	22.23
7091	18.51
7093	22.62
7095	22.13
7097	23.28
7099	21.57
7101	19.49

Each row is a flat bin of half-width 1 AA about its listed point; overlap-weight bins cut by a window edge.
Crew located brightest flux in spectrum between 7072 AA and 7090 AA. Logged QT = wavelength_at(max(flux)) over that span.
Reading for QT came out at 7083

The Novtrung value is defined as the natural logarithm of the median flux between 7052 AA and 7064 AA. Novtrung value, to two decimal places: 3.09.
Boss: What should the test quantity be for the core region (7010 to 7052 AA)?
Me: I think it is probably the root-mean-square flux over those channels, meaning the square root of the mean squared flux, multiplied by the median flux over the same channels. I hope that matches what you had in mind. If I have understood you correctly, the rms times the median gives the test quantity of 573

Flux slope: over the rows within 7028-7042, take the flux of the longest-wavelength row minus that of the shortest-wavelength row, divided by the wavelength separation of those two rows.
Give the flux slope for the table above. 0.27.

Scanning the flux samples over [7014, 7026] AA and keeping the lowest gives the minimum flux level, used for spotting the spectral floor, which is 22.37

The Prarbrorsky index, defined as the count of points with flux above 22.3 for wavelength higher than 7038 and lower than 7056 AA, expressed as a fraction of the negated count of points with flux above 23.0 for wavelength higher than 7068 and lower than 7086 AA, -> -3.5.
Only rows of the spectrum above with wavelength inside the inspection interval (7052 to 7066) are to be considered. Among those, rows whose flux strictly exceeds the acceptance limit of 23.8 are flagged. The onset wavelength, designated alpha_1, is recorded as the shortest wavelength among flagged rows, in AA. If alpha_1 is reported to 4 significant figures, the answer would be 7055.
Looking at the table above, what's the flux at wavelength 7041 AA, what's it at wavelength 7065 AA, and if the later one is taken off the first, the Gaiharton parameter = 1.7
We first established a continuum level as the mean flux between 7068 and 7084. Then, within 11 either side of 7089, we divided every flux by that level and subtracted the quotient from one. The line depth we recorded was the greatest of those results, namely 0.17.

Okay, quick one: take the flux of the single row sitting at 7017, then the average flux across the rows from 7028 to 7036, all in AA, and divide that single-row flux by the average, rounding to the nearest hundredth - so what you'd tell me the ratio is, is 1.02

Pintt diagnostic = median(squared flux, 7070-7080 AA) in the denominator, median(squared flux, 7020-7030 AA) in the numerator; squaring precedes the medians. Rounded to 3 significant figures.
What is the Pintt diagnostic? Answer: 1.21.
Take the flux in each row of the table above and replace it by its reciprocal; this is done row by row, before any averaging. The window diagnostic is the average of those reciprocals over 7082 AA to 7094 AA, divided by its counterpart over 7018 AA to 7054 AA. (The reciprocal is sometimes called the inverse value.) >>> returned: 1.12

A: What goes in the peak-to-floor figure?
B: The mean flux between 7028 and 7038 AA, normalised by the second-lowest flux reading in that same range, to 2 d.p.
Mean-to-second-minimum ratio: 1.01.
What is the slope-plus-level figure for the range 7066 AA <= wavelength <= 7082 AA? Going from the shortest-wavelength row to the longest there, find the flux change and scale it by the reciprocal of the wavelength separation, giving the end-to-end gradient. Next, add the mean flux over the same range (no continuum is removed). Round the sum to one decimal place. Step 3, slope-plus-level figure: 22.2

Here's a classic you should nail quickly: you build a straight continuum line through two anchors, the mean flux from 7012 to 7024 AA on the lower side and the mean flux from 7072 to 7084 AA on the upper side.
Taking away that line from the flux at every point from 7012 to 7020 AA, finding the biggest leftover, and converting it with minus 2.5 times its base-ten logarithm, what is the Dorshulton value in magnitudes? -0.55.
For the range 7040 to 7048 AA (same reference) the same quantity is -1.31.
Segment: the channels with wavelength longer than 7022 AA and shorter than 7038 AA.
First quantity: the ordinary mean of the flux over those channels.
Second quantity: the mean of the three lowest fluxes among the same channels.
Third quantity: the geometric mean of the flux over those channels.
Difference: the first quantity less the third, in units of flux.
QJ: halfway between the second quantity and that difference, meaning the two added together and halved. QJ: 11.3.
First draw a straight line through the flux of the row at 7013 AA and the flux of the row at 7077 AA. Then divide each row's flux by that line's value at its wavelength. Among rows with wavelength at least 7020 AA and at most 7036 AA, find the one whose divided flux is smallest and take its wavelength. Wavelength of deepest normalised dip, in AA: 7025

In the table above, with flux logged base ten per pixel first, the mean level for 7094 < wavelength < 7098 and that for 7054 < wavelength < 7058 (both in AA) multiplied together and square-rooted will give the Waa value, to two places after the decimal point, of 1.35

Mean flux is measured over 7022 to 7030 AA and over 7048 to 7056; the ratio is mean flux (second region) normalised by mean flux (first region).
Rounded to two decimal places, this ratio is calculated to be 1.01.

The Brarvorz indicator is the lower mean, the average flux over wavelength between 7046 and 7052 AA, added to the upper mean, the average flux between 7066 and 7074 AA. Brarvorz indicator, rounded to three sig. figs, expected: 47.3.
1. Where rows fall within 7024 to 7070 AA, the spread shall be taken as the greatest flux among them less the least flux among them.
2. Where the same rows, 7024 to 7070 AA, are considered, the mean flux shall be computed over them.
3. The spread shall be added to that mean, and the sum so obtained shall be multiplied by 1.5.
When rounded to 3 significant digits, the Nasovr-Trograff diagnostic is 43.2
